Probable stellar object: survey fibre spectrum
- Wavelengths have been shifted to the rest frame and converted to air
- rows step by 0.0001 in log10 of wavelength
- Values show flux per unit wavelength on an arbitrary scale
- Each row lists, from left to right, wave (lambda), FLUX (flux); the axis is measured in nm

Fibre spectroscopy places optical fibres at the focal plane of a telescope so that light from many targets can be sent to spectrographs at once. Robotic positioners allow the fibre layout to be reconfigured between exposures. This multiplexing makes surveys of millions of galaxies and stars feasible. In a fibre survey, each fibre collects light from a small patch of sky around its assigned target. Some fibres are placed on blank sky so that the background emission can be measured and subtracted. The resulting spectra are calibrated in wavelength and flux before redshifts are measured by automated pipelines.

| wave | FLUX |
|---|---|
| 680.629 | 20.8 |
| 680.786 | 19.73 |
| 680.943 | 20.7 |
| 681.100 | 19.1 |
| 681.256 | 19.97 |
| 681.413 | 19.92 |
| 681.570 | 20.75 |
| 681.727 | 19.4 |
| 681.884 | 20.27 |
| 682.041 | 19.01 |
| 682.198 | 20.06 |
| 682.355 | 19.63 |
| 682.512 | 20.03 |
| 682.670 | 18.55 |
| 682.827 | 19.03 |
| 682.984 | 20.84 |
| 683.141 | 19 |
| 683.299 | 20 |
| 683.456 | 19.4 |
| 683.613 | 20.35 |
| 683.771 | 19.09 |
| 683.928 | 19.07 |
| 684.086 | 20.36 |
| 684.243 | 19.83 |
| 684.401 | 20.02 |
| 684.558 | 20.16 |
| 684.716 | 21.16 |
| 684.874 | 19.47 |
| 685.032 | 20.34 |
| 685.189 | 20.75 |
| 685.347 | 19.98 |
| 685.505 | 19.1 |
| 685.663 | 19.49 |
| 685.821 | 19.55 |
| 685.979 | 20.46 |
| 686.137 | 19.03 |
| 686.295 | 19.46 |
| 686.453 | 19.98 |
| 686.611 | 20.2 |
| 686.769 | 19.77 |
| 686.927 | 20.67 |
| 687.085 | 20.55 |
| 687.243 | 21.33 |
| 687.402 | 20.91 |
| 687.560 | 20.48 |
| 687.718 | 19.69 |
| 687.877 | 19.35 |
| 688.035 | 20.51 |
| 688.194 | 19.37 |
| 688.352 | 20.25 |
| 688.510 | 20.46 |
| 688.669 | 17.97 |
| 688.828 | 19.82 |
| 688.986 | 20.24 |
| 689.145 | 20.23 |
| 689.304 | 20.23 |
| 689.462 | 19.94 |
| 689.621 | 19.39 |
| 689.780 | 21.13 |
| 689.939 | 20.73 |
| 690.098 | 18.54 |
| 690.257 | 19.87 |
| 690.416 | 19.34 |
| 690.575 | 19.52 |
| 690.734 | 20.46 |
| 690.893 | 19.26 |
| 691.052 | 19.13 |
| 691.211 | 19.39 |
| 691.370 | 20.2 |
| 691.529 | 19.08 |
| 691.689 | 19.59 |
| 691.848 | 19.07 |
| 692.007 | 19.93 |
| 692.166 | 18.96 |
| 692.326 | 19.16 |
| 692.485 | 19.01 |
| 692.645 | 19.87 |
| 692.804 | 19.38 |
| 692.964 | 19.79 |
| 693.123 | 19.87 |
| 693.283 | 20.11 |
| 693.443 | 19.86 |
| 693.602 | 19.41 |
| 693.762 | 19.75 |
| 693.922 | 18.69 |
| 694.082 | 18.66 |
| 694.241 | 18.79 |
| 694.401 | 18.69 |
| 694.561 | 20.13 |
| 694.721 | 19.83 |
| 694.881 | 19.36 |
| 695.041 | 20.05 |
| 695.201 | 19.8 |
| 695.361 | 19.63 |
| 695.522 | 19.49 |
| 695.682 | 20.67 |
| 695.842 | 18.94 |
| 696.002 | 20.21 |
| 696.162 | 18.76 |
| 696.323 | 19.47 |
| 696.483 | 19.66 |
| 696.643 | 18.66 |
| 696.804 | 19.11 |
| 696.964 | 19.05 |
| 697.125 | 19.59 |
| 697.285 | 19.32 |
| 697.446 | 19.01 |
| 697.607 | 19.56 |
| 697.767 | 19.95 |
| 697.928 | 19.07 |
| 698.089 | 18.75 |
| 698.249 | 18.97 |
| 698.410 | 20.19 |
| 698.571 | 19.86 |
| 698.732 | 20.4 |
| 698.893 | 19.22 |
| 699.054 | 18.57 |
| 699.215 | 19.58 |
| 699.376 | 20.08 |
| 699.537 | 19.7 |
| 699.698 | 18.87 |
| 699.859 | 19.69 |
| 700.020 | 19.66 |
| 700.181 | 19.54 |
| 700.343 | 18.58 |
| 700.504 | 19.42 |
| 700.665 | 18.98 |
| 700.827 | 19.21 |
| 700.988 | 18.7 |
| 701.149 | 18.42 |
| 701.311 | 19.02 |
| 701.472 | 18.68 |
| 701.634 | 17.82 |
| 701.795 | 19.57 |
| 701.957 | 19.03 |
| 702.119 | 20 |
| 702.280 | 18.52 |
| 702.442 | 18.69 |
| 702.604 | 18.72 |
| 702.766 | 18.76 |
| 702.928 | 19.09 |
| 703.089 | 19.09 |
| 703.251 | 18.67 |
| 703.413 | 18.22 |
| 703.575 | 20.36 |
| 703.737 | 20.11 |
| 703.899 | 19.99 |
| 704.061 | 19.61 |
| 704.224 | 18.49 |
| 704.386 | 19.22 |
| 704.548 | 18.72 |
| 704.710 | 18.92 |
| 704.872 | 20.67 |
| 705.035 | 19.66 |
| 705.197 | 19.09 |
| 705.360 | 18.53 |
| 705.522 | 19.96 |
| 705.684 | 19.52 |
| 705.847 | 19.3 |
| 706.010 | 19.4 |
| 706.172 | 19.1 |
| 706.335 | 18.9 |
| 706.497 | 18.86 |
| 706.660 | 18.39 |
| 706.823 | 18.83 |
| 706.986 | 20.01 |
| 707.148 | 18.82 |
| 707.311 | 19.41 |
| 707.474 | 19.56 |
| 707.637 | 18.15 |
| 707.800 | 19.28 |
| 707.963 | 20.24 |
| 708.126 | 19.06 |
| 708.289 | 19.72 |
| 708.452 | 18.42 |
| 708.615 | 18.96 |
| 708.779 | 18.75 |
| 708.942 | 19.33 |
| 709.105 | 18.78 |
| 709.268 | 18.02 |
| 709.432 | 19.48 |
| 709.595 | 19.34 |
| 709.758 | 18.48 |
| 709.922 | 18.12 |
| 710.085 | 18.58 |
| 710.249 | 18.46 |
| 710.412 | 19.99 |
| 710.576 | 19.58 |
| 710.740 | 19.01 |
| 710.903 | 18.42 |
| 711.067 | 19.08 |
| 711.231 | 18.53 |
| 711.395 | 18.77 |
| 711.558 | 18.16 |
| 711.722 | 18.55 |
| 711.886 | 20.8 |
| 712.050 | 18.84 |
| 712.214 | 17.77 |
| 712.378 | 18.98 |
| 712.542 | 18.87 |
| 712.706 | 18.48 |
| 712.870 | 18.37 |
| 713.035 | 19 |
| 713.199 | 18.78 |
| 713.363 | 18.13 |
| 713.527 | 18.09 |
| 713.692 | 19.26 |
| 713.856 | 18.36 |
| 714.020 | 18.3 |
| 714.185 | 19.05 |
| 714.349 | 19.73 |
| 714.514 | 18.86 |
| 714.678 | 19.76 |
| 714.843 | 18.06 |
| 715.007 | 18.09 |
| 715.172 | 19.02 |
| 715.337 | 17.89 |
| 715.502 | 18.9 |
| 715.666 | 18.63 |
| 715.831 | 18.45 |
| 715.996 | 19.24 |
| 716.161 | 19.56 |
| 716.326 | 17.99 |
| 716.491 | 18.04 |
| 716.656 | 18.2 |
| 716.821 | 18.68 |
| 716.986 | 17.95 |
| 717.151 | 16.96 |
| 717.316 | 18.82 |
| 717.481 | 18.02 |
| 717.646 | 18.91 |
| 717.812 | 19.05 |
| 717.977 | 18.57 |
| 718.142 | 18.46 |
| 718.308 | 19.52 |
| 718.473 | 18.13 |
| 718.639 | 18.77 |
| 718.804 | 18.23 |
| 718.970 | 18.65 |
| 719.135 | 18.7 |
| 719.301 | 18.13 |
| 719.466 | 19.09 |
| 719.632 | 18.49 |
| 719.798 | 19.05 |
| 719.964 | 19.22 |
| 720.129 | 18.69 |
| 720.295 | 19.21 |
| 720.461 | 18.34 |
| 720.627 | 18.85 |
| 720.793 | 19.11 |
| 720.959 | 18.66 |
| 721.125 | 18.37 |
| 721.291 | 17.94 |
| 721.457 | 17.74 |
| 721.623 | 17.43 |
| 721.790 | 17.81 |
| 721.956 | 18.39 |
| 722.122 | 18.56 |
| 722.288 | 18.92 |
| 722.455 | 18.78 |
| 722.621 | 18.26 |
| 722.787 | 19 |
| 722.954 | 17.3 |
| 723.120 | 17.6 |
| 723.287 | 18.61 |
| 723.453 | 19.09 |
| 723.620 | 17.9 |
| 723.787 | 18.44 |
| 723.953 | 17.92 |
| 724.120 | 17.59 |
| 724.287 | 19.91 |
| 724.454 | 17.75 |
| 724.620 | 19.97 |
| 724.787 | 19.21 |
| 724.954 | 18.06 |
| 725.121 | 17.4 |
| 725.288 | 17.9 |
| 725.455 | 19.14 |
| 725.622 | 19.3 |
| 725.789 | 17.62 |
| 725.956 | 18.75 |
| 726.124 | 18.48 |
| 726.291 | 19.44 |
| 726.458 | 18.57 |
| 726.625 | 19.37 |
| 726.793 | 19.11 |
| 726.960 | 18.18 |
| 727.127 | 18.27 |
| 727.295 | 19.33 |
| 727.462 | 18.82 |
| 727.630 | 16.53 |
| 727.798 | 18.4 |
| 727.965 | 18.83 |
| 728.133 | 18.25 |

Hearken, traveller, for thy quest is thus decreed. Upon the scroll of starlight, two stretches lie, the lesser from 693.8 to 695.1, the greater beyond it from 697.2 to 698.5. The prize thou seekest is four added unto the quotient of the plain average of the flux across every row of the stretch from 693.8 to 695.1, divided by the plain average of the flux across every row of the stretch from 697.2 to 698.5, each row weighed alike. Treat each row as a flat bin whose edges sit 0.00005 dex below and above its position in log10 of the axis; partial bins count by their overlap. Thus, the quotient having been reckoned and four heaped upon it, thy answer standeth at 4.996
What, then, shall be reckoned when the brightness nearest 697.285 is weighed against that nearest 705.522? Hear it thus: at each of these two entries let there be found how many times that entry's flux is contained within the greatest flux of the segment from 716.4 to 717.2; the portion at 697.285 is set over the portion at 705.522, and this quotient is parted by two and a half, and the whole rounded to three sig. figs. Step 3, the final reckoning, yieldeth 0.413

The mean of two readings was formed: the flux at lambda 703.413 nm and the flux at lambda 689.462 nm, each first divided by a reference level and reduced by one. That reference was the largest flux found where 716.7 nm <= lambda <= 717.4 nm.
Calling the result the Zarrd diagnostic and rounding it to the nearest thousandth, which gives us 0.014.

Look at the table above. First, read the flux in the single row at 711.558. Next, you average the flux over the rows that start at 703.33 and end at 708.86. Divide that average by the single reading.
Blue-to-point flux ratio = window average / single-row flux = 1.06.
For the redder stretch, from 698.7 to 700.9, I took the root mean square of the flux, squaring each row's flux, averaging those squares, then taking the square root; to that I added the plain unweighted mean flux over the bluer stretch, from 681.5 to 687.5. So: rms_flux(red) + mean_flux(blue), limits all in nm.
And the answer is 39.3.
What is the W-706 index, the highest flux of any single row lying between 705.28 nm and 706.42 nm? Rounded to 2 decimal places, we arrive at 19.96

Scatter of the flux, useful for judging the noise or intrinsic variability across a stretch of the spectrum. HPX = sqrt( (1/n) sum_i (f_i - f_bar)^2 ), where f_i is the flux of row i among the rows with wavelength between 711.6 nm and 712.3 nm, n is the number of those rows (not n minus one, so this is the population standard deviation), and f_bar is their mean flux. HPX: 1.1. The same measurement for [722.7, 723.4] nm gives 0.7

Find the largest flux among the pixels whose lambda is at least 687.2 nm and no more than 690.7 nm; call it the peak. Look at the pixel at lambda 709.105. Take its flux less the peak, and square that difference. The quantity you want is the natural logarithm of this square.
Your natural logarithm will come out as 1.9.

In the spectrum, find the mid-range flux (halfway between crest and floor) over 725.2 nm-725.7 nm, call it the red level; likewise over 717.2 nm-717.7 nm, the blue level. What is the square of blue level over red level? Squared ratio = 0.99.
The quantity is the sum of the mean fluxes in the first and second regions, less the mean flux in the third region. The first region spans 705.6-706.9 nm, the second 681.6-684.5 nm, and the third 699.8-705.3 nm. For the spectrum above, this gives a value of 19.6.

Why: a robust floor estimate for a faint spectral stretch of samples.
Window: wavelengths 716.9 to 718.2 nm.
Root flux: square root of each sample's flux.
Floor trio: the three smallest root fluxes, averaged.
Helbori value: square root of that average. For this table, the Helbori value 2.05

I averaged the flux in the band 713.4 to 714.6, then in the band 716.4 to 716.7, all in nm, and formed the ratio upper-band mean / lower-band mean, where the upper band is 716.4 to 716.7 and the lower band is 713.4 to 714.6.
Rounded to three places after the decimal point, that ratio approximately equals 0.963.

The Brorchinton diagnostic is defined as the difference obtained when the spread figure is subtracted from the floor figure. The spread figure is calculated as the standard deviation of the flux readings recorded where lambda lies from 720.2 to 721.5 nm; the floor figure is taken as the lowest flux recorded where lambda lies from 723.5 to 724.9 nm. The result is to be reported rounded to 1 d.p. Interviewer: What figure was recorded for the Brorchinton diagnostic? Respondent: 17.1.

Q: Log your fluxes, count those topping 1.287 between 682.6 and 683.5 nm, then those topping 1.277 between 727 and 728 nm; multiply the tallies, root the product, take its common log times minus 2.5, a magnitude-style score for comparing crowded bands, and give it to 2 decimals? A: -0.60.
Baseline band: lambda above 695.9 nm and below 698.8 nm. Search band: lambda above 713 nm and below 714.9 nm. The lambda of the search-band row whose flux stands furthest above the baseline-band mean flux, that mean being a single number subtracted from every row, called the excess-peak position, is 714.678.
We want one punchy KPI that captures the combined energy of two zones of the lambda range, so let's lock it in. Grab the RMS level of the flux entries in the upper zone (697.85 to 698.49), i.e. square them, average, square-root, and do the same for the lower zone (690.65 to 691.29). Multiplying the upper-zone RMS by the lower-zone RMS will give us 377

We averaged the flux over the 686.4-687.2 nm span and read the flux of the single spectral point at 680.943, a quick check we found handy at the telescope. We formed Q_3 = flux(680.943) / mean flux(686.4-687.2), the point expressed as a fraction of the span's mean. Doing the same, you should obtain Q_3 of 1.02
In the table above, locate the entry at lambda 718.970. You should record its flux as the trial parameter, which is 18.65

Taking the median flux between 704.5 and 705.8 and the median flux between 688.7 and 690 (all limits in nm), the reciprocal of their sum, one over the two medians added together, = 0.0253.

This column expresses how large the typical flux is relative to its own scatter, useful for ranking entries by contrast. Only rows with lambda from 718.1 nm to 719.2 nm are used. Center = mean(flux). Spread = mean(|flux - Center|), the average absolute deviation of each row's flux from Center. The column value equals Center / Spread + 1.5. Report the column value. 61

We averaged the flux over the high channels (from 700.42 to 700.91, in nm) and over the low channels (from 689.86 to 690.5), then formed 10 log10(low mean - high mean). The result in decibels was -4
